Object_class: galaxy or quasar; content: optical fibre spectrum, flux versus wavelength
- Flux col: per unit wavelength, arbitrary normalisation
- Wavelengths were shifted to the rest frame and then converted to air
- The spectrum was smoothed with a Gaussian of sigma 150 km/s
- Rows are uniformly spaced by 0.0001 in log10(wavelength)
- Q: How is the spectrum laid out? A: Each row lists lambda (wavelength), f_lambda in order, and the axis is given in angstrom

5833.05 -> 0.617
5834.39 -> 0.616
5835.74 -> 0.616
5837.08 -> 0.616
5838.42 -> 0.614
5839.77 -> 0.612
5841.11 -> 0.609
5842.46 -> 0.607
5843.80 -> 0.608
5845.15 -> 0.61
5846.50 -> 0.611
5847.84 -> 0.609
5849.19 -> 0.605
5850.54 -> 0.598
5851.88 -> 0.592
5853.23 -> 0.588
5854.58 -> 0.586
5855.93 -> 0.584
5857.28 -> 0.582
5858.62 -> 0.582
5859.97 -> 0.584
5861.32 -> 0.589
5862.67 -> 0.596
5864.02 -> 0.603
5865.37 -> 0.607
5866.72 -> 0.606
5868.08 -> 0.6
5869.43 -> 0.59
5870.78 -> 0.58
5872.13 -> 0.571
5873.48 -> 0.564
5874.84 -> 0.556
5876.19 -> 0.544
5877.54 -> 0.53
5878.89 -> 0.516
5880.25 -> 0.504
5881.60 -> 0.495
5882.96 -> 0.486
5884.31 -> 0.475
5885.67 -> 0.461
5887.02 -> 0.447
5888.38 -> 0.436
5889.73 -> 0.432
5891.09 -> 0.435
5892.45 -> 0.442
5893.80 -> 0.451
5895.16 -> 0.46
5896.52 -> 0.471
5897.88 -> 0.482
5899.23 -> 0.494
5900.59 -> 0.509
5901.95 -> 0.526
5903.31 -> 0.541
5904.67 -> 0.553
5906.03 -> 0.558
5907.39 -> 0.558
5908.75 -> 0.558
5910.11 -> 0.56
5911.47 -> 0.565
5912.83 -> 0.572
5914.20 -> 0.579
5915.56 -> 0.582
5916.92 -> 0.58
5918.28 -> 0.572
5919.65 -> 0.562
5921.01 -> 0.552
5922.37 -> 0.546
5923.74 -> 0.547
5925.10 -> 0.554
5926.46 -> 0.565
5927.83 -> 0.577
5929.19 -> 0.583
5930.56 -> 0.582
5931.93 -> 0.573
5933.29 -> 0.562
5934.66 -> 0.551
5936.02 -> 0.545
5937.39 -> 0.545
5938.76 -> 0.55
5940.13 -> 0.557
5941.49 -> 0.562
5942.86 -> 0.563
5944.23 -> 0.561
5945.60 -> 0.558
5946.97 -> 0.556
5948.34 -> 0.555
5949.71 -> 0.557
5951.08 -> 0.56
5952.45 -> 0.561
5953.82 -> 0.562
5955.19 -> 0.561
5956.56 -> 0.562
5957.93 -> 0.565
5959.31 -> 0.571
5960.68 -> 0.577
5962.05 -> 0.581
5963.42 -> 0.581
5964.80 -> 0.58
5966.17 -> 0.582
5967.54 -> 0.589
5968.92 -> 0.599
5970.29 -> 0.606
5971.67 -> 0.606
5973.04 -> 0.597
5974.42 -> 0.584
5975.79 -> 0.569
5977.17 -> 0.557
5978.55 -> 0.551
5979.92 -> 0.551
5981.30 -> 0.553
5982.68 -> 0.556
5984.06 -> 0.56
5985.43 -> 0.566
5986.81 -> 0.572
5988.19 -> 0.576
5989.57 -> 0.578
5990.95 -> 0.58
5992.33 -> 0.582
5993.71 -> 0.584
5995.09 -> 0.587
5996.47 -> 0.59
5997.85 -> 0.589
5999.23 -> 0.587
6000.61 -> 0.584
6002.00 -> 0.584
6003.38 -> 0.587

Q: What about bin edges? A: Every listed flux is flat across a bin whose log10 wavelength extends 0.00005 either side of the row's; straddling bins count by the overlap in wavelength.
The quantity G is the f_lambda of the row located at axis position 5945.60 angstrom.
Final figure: 0.558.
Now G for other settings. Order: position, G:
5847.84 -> 0.609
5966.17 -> 0.582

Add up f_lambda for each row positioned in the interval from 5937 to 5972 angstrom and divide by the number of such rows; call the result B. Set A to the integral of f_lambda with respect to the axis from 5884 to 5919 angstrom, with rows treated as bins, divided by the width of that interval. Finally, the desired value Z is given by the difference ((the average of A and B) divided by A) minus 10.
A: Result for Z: -8.94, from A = 0.512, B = 0.57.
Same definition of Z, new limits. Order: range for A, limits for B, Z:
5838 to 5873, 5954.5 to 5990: -9.02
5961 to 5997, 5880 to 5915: -9.07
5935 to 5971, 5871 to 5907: -9.06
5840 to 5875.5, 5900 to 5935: -9.03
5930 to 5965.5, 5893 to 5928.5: -9.02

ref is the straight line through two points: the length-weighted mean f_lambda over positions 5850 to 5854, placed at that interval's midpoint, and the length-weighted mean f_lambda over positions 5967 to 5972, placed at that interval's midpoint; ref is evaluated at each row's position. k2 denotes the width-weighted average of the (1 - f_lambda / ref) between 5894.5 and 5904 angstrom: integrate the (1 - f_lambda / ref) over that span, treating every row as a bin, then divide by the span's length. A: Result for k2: 0.16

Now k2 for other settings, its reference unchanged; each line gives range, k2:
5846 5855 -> -0.01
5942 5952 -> 0.07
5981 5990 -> 0.06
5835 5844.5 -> -0.03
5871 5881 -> 0.09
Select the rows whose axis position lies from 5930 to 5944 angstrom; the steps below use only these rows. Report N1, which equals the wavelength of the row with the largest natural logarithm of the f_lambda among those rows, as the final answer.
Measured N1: 5930.56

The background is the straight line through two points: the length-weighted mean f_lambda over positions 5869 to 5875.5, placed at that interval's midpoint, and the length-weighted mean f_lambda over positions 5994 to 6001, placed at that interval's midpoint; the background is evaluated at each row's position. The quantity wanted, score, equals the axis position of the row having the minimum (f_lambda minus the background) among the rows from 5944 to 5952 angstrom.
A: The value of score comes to 5948.34 angstrom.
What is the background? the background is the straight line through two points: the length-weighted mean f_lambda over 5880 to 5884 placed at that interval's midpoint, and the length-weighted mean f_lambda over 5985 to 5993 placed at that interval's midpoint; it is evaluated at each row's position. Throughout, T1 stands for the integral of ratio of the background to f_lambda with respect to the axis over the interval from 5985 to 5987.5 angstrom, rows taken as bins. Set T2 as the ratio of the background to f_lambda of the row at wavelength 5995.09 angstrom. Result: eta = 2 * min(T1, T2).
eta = 1.98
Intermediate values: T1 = 2.5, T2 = 0.99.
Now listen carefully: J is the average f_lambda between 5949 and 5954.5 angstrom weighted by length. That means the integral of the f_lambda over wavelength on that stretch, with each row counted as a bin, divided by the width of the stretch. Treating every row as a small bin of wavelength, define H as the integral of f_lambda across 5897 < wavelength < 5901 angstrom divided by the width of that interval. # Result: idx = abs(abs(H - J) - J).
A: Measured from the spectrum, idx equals 0.49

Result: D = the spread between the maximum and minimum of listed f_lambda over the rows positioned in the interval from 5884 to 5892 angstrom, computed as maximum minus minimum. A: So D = 0.04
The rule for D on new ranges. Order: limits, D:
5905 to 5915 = 0.02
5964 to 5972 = 0.03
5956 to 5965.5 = 0.02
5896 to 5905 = 0.08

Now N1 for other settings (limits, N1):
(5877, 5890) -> 5877.54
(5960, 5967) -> 5966.17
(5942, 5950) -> 5942.86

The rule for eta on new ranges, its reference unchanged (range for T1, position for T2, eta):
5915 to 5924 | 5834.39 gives 1.48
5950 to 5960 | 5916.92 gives 1.79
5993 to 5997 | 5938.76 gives 1.95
